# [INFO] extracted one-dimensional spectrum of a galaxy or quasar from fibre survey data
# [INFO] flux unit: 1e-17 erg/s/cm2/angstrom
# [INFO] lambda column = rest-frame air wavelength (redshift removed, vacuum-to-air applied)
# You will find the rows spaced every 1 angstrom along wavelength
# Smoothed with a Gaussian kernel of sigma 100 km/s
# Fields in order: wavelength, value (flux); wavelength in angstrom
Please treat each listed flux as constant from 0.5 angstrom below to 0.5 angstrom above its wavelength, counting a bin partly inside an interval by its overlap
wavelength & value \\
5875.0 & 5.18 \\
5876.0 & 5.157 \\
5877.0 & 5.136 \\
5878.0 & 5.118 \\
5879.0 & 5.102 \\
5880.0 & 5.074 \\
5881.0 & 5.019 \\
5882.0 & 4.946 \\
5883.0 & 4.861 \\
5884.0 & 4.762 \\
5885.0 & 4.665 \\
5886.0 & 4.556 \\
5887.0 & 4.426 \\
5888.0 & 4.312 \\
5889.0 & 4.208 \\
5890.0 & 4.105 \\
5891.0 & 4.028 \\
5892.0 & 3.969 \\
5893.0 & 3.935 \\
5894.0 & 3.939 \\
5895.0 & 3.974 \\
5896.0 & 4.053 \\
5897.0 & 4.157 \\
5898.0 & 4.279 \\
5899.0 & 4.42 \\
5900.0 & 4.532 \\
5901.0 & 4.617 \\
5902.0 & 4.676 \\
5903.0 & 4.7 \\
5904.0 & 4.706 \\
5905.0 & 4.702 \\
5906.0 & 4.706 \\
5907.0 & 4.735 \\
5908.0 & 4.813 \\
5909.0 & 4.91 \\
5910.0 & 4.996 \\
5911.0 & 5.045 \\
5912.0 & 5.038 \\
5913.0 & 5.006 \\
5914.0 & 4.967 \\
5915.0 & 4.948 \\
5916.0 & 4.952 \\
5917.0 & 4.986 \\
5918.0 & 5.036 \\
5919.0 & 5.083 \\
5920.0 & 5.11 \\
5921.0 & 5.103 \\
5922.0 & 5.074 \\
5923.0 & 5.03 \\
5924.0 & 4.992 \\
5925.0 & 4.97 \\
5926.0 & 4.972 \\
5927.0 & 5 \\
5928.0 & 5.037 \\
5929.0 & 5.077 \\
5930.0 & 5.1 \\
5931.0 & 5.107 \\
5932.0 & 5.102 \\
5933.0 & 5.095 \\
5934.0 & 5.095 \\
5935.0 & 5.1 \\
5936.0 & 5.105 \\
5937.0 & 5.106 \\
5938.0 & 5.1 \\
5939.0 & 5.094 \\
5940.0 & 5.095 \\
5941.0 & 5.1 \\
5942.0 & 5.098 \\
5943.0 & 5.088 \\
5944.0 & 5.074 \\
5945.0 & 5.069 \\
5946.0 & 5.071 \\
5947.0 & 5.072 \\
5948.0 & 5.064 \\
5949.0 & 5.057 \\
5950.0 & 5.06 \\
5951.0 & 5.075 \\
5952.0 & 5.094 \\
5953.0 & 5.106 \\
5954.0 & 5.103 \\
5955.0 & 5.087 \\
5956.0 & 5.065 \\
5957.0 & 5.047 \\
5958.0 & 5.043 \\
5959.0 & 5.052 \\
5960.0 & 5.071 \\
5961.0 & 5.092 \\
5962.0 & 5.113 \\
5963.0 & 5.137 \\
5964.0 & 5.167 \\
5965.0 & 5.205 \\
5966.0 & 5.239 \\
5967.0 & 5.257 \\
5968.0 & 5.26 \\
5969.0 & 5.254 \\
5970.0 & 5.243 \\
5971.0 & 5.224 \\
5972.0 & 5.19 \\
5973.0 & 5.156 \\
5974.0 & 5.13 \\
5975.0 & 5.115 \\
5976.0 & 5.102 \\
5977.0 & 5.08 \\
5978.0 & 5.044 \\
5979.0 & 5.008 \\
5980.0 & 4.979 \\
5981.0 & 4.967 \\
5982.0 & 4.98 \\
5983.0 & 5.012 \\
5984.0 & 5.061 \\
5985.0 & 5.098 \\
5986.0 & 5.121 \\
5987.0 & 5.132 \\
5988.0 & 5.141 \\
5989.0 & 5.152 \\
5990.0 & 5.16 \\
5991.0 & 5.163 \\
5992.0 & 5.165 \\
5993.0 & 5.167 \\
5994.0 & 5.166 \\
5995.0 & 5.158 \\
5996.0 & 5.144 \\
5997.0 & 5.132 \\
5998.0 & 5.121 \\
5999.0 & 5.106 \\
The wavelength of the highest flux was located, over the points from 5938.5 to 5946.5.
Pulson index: 5941.0 angstrom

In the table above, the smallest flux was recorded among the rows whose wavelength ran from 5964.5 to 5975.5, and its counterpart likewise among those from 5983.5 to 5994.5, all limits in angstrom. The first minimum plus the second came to 10.2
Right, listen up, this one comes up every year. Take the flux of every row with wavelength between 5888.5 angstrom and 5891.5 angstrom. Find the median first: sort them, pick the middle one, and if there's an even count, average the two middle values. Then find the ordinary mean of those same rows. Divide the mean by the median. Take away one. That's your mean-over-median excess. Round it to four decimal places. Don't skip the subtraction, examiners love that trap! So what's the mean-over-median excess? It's 0.0021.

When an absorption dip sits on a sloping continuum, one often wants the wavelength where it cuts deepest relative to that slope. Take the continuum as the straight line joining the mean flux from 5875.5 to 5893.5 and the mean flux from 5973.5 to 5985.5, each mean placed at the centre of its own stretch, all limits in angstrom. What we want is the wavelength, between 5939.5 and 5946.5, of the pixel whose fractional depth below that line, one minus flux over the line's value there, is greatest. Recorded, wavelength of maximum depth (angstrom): 5946.0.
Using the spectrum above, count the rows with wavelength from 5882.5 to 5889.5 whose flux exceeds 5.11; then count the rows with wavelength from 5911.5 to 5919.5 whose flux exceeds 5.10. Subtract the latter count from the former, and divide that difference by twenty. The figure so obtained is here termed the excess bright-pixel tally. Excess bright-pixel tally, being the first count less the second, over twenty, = 0.00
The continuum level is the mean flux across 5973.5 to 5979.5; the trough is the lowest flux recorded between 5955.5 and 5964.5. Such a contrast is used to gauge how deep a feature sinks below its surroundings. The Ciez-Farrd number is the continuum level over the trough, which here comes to 1.01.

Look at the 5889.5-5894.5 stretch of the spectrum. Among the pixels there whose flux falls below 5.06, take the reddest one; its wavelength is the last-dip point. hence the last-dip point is 5894.0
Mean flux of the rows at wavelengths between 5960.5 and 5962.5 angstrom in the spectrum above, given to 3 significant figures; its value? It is 5.10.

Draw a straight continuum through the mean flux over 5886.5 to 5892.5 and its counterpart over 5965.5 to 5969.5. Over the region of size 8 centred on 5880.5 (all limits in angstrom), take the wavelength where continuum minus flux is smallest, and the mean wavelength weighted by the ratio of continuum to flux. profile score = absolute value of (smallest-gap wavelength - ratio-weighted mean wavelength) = 3.6 angstrom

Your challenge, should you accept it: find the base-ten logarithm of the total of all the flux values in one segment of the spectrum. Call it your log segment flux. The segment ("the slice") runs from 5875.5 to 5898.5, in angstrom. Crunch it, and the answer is 2.02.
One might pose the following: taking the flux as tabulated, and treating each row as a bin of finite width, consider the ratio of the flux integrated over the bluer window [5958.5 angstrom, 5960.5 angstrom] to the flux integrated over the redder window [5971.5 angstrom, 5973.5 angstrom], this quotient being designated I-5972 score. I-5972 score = 0.98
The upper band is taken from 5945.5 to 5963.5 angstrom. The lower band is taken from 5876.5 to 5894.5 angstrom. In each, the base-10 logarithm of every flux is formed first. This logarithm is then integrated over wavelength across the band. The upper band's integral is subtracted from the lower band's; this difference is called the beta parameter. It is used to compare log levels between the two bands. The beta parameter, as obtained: -0.9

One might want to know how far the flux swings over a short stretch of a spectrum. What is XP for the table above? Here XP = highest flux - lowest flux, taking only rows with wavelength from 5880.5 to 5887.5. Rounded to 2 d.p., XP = 0.59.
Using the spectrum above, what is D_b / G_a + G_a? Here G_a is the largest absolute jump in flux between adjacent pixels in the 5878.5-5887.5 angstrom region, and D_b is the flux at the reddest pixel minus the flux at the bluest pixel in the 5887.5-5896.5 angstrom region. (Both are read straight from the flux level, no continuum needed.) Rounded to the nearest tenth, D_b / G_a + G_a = -1.9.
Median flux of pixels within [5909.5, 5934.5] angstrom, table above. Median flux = 5.04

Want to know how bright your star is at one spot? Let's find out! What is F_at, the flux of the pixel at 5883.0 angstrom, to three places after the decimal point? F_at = 4.861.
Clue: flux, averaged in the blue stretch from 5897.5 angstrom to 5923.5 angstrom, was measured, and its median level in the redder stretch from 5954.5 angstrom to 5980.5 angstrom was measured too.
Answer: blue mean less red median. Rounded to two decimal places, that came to -0.26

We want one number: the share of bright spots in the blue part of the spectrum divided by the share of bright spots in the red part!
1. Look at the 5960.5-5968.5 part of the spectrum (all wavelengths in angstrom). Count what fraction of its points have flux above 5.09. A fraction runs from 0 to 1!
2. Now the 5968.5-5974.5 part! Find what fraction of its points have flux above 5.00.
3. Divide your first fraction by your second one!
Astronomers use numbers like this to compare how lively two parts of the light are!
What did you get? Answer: 1.0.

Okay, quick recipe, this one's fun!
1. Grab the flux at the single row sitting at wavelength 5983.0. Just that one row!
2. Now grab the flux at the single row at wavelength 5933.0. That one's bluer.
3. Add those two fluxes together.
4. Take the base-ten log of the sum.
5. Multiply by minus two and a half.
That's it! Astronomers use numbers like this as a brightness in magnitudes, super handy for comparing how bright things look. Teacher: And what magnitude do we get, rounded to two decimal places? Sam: -2.51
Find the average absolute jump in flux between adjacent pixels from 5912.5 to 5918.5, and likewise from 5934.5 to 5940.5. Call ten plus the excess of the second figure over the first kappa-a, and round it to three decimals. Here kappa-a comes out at 9.975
